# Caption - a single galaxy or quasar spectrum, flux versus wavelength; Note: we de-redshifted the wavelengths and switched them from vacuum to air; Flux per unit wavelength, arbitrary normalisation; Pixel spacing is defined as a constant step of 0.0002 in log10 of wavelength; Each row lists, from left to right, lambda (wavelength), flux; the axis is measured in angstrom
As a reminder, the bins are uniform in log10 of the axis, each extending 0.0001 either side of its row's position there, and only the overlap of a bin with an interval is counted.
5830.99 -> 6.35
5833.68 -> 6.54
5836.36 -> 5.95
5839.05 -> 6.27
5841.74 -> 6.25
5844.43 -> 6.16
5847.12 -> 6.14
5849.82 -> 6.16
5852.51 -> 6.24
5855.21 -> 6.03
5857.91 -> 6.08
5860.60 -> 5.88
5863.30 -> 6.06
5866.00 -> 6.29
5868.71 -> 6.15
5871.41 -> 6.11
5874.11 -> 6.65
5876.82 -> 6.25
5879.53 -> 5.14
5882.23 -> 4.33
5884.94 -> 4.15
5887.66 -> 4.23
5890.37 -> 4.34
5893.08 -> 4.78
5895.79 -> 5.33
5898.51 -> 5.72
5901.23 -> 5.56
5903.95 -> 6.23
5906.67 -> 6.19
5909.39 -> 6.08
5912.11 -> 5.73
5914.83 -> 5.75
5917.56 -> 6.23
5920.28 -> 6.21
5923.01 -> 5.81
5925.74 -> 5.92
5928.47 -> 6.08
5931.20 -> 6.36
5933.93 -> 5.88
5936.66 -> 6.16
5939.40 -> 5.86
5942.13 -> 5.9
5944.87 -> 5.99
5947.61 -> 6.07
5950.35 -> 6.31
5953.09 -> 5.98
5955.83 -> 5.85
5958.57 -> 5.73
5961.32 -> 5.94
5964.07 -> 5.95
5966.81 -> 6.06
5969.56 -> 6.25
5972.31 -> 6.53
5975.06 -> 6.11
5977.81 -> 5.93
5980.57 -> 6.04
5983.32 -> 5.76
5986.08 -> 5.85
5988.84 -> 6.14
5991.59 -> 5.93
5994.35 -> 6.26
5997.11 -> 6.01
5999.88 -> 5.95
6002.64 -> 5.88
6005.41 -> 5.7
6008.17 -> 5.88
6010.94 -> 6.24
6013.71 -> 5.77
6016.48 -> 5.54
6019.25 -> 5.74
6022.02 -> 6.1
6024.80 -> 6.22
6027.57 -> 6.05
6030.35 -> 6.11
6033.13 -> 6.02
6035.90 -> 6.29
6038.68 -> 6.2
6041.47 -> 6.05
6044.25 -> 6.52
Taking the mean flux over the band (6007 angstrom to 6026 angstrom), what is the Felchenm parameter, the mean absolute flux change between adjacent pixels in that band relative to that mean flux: 0.049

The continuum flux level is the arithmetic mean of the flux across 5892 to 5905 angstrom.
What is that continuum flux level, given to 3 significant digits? 5.52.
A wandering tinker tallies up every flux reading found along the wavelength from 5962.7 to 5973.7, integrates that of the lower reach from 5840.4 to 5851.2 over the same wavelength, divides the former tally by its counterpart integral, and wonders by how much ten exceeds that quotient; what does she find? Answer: 9.63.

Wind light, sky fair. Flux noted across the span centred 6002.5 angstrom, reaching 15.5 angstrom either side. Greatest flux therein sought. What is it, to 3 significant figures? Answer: 6.26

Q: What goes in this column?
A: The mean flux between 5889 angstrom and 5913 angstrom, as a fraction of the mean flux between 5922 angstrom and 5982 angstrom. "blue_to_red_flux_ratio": 0.92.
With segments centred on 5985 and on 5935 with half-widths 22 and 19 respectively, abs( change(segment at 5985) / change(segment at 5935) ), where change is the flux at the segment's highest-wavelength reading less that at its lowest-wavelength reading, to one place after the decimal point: 1.0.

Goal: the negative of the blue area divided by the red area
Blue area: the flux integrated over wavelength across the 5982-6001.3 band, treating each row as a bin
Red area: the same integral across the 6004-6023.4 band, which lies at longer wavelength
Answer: -1.02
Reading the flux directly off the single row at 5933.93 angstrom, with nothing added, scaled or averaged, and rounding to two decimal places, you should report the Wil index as 5.88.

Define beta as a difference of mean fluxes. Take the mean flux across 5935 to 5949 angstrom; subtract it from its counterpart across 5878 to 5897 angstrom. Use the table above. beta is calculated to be -1.4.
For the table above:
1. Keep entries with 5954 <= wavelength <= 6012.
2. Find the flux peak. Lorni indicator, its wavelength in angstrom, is 5972.31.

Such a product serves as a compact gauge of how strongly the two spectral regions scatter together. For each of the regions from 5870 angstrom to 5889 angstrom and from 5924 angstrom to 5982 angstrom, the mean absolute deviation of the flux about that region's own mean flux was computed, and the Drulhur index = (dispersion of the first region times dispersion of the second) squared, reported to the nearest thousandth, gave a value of 0.018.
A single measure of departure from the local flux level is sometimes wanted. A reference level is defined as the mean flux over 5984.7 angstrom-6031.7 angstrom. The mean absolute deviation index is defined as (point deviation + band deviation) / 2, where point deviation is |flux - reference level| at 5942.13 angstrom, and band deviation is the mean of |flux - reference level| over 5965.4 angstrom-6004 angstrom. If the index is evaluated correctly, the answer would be 0.11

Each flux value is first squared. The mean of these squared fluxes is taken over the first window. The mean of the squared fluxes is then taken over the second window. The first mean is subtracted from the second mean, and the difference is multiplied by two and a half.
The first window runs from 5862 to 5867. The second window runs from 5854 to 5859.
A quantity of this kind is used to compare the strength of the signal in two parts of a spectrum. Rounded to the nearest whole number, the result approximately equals -4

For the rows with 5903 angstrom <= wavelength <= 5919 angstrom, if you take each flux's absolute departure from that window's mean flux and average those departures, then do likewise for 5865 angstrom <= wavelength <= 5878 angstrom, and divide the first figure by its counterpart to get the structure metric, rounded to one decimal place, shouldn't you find 1.4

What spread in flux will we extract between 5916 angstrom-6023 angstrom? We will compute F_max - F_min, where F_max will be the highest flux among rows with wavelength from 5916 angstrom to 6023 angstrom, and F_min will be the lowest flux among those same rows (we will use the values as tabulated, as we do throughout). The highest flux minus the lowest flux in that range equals 1.0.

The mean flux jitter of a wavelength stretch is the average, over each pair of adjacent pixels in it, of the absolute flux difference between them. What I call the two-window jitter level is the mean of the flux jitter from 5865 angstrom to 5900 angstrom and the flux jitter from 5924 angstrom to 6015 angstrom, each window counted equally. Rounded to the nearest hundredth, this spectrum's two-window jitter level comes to 0.31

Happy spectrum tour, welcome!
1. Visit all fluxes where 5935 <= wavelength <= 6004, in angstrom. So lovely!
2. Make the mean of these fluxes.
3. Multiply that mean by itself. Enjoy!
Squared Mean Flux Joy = 36.2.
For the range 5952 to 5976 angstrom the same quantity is 36.5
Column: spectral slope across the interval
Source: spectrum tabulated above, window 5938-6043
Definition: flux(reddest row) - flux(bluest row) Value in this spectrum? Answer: 0.2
